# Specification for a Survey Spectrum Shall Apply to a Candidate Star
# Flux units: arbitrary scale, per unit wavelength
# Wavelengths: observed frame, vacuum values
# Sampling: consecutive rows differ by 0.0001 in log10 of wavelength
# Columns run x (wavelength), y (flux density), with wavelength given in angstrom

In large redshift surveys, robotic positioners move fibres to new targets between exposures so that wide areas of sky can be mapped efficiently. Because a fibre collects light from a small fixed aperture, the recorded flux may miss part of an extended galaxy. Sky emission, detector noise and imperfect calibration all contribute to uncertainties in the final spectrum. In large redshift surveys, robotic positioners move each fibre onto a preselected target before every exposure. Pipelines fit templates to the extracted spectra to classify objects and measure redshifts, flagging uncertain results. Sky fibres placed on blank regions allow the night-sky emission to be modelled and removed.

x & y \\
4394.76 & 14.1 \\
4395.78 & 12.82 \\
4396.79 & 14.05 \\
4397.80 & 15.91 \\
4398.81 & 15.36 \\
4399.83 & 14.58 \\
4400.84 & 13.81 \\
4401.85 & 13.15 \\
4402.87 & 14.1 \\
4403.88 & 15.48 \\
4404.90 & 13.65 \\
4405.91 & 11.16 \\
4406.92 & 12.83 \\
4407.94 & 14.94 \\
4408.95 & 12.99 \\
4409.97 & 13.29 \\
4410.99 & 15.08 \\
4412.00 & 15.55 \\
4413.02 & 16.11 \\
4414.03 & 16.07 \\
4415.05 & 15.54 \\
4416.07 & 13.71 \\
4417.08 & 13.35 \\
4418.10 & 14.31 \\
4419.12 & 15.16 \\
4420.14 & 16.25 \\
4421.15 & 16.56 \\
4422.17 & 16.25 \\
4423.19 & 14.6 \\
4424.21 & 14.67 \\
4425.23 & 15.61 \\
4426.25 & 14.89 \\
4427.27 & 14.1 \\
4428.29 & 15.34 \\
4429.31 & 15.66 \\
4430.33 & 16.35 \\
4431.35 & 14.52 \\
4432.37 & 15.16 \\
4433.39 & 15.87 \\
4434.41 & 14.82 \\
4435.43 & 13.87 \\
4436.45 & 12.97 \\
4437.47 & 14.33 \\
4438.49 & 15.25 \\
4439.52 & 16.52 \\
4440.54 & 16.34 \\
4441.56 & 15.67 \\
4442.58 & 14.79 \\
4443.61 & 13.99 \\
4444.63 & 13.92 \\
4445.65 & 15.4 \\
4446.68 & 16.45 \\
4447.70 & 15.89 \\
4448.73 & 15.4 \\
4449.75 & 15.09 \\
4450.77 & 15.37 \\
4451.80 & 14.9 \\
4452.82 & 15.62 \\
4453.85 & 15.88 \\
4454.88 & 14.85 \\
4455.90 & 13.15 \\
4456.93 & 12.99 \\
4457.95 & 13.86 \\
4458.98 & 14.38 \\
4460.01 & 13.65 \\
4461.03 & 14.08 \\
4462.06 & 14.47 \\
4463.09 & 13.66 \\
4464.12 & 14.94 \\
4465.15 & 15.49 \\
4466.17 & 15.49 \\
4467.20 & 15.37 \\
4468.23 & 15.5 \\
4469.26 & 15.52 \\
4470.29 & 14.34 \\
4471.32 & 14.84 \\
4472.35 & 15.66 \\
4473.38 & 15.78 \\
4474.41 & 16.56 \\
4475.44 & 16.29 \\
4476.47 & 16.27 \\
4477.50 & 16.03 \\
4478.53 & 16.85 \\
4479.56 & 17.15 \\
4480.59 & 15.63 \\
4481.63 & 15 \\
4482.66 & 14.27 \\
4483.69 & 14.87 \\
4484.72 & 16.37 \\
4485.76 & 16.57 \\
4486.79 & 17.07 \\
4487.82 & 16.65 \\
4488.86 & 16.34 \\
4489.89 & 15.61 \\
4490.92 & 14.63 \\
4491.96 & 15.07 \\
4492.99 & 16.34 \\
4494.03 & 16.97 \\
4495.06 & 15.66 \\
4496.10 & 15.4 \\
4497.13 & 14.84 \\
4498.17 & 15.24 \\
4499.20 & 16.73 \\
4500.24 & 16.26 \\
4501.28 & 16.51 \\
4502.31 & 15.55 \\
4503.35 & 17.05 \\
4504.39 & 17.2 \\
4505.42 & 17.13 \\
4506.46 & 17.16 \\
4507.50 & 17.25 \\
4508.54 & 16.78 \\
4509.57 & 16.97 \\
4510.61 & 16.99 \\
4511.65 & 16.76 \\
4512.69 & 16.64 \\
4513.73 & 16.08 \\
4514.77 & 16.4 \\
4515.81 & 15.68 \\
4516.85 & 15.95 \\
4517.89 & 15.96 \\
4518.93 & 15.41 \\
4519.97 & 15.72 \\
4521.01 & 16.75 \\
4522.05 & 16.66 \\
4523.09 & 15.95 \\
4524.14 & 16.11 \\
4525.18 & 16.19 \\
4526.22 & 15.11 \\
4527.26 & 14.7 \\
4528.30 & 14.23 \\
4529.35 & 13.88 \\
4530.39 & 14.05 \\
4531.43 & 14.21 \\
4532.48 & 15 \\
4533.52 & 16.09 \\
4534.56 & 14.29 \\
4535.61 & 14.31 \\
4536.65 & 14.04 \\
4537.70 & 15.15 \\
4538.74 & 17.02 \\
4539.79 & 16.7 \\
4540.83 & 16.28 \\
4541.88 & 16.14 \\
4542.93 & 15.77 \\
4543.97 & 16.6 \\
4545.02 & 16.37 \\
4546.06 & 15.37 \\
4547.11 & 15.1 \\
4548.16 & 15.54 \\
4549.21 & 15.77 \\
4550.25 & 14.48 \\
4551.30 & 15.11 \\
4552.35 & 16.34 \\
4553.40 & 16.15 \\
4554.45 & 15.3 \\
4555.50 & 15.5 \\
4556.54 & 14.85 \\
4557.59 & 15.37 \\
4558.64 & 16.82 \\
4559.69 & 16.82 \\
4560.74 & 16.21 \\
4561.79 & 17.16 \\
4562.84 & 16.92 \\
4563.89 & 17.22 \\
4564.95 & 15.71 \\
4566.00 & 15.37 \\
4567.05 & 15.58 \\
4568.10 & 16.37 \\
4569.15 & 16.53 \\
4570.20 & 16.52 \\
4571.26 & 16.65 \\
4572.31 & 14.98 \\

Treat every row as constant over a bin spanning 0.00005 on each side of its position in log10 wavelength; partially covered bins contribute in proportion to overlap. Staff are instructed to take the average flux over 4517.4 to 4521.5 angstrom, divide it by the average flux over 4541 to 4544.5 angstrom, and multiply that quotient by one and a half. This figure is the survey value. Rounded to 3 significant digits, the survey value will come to 1.48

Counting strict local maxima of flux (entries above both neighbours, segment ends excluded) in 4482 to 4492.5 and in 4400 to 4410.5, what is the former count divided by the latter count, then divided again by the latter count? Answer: 0.25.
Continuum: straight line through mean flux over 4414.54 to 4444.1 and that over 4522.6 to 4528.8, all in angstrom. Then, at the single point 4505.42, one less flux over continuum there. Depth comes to -0.12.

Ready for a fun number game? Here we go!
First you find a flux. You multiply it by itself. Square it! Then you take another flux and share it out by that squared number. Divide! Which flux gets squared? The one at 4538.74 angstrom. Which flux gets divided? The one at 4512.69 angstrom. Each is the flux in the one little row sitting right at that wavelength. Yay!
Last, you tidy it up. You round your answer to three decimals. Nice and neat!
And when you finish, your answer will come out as 0.057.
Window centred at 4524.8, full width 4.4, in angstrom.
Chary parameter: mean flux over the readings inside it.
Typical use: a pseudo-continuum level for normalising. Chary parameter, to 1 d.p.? 15.8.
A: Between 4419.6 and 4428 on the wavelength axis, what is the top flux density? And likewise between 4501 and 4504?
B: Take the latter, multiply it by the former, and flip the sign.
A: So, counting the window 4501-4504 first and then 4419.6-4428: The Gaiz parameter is -282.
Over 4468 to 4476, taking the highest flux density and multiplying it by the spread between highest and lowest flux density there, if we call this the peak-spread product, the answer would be 37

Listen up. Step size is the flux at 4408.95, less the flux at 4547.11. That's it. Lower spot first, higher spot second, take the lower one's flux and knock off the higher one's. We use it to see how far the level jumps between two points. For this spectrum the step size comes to -2.1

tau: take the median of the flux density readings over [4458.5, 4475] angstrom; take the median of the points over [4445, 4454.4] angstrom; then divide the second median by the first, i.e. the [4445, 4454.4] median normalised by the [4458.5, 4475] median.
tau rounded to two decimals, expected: 1.02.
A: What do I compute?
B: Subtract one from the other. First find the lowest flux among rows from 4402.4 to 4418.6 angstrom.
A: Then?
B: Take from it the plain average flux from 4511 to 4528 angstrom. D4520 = -4.8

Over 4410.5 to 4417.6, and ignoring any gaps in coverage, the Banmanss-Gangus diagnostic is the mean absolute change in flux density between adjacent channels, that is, 0.63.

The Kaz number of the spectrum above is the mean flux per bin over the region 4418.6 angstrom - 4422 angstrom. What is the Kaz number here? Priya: 16.0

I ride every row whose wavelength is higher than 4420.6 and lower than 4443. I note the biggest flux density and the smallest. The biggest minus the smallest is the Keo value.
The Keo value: 3.6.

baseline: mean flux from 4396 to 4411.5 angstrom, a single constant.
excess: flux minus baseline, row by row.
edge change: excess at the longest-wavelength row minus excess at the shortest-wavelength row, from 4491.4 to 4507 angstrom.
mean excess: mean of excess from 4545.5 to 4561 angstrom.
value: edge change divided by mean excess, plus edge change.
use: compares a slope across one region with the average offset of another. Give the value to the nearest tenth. 3.4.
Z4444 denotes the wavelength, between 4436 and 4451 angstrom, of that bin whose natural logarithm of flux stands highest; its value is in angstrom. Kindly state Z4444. 4439.52 angstrom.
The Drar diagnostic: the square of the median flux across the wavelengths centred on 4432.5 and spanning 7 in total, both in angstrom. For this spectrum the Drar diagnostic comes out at 230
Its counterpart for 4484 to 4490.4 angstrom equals 271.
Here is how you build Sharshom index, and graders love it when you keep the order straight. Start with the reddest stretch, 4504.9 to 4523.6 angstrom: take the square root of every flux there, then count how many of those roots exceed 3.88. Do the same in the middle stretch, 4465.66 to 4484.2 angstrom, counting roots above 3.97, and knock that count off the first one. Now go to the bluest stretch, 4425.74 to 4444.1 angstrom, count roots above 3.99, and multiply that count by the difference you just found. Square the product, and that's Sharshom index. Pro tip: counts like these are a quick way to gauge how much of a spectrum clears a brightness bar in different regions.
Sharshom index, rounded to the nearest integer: 1089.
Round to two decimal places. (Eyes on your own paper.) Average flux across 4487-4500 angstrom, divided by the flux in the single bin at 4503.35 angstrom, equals 0.93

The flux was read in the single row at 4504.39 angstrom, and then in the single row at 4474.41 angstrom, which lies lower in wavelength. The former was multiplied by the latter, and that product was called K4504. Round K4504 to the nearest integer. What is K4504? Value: 285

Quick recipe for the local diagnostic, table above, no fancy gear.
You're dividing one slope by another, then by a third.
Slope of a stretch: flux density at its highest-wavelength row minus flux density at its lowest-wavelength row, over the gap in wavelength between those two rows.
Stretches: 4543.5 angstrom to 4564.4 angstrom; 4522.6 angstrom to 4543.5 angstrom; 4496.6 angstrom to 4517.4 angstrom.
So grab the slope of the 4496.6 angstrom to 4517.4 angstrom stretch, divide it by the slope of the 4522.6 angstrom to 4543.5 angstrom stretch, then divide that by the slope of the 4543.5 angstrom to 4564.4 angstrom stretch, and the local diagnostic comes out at -199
